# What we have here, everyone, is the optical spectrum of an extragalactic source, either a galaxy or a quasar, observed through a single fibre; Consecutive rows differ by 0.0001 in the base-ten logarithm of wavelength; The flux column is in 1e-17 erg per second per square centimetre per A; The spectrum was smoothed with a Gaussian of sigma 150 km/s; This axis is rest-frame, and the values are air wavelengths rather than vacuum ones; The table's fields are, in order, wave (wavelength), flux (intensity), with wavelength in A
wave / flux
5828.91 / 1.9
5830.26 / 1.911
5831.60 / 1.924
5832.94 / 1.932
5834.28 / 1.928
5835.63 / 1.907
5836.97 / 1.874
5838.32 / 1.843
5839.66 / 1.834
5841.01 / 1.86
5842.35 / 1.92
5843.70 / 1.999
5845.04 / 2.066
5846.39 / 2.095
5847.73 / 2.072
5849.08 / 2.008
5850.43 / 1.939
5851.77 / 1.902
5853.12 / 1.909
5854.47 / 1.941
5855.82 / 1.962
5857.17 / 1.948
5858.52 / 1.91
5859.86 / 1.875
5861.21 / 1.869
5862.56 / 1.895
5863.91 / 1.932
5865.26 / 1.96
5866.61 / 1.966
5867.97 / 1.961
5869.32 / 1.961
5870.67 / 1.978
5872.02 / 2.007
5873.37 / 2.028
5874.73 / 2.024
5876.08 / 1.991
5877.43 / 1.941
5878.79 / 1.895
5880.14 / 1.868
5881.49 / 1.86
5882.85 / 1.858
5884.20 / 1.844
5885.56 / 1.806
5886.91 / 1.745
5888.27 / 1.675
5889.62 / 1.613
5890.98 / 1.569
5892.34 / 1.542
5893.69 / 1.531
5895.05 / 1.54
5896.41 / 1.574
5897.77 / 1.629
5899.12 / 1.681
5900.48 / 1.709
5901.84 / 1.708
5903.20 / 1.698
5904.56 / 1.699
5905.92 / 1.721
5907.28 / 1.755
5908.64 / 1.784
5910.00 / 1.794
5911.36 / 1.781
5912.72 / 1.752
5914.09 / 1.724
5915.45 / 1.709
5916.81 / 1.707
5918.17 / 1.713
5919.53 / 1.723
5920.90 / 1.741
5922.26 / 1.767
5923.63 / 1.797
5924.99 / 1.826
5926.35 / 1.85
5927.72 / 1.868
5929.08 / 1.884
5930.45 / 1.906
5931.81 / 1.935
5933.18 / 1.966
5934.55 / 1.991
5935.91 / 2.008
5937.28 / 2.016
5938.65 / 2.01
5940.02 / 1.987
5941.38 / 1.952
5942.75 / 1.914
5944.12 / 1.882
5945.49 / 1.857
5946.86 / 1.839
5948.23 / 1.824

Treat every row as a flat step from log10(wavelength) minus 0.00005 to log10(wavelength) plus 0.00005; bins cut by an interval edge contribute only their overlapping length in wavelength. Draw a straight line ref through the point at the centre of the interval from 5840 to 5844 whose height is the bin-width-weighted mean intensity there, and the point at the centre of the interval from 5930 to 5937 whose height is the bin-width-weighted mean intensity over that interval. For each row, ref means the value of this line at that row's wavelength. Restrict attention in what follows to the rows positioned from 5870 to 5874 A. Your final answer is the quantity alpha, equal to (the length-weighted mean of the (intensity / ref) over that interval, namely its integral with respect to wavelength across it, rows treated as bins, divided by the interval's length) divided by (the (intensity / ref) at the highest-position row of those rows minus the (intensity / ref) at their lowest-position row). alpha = 42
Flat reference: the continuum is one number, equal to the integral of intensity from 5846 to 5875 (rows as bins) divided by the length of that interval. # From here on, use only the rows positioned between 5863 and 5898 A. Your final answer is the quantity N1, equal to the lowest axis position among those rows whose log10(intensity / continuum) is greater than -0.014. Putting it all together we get 5863.91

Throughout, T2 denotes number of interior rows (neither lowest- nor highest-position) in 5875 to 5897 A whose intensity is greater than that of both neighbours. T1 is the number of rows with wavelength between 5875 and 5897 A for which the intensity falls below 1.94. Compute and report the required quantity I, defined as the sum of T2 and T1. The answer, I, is 14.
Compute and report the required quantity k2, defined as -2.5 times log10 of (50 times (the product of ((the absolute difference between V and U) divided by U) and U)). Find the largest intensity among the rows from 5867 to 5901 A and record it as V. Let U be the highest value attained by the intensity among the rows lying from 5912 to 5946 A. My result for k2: 0.6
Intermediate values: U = 2.016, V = 2.028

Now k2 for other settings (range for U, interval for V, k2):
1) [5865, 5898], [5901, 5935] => -0.7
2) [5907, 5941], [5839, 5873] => -1.5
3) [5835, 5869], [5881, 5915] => -2.7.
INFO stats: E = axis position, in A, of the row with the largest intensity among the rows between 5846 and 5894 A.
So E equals 5846.39 A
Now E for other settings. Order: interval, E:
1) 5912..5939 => 5937.28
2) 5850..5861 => 5855.82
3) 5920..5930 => 5929.08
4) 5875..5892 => 5876.08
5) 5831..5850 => 5846.39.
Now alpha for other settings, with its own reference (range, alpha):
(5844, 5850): -34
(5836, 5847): 9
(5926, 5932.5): 23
